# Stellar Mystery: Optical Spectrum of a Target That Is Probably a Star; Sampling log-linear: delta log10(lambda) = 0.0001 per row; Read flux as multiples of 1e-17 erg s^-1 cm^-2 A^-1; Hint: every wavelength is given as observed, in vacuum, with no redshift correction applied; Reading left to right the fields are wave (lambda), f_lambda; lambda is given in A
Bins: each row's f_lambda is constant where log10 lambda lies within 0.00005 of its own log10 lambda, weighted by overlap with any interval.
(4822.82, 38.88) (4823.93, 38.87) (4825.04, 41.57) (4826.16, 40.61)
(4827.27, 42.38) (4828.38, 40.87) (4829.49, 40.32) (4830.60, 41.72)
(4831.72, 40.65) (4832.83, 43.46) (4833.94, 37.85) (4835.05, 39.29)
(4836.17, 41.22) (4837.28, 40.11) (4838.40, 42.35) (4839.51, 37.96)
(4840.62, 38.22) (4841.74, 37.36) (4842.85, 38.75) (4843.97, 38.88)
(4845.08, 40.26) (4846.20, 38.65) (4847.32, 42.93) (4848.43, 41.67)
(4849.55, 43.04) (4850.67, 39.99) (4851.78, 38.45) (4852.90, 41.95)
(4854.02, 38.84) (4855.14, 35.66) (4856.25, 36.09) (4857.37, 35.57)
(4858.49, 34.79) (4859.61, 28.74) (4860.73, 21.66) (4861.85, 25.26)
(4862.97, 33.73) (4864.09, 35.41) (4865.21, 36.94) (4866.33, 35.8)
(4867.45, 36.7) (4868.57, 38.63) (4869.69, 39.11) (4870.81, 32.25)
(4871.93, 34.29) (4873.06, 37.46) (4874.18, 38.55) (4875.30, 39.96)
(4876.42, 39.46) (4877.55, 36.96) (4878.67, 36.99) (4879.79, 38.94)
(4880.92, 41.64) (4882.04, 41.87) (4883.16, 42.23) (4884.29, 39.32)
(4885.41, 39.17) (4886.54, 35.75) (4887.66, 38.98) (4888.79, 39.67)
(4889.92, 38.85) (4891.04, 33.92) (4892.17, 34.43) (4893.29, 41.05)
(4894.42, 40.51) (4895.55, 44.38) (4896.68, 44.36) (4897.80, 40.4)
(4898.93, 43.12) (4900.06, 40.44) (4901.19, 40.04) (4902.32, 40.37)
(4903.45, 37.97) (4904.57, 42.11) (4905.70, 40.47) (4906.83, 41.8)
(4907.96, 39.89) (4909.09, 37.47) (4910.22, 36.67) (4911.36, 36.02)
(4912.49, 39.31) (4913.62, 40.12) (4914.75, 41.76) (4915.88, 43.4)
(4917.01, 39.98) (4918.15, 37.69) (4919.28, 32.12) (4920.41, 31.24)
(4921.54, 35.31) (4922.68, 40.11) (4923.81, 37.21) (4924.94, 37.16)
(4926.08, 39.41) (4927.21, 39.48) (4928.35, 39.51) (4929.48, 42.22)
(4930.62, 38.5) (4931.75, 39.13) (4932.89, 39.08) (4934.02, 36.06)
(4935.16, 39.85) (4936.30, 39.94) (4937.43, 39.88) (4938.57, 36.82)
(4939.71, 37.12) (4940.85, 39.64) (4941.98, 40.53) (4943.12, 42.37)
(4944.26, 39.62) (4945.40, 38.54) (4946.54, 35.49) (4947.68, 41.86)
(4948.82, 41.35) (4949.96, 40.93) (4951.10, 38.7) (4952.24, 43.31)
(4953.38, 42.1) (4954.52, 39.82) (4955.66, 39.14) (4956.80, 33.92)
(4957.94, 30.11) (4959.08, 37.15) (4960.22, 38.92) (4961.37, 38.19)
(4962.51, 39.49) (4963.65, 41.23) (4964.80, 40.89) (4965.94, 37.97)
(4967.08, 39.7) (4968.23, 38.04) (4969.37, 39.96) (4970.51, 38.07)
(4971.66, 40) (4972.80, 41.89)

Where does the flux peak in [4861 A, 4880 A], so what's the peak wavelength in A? 4875.30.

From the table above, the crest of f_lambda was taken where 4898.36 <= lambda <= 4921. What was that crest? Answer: 43.4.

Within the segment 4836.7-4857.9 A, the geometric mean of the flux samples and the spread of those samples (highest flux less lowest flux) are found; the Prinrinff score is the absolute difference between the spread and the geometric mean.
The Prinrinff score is 32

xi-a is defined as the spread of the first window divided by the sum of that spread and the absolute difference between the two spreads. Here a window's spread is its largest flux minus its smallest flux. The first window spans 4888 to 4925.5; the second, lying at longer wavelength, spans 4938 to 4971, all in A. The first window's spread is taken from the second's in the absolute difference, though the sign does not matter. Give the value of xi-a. 1.00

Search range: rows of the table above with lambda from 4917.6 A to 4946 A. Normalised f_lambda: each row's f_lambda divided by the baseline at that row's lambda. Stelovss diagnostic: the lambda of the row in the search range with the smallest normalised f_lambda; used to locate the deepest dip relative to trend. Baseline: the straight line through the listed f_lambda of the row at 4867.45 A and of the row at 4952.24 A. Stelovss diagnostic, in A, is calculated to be 4920.41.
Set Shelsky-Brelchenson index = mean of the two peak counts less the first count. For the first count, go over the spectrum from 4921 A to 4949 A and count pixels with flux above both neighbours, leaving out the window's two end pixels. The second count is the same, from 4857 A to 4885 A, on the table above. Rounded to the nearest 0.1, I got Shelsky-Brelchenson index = -1.0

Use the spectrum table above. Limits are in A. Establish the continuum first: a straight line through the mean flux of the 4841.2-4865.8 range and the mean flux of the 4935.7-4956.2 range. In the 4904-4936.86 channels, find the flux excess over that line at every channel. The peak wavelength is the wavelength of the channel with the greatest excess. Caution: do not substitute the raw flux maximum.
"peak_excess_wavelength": 4915.88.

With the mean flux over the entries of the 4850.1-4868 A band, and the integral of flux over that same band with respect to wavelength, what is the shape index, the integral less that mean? 587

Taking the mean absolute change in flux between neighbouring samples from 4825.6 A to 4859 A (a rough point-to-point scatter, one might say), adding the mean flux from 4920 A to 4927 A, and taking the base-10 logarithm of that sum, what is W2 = 1.59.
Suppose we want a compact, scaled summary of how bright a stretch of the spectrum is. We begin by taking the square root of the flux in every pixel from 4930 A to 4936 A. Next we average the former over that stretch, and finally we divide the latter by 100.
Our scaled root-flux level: 0.0621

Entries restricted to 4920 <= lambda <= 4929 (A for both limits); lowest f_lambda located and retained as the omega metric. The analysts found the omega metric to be 31.24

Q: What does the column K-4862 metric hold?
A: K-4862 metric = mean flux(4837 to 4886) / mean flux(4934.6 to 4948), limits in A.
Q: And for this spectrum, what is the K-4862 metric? 0.96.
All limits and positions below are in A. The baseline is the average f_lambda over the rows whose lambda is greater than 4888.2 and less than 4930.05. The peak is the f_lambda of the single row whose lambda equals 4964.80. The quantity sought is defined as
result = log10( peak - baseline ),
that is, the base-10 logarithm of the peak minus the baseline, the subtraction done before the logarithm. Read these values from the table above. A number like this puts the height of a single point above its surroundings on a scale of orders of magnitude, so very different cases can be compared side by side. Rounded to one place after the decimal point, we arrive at 0.2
